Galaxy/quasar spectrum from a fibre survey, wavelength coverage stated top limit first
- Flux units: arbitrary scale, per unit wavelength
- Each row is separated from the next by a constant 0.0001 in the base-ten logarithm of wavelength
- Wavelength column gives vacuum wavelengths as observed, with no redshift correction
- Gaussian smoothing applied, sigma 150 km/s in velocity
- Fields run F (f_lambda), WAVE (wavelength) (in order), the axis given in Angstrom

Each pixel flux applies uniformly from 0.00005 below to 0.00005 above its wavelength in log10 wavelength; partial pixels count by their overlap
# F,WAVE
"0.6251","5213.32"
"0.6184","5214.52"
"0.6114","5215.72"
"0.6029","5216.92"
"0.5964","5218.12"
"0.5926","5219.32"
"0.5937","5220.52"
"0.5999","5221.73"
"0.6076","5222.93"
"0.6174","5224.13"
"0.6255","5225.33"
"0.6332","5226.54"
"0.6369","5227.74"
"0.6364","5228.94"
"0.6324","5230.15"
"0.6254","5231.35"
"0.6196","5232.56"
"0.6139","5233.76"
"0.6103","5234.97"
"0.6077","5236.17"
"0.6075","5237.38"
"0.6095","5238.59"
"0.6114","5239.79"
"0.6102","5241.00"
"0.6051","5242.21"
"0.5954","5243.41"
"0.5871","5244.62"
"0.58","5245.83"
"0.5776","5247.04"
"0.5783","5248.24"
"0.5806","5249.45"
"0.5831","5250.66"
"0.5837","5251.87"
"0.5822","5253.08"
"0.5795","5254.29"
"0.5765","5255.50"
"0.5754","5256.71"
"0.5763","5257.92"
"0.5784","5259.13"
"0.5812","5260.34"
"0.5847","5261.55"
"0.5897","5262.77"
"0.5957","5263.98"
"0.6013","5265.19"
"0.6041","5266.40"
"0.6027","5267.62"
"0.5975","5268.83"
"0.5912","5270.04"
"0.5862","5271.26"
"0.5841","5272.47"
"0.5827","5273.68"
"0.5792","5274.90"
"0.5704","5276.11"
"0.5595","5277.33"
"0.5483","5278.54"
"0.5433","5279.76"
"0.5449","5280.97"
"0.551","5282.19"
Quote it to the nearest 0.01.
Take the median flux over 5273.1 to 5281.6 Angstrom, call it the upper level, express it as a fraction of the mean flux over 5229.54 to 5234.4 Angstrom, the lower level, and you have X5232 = 0.90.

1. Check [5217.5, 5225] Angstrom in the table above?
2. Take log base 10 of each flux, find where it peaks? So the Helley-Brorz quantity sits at 5224.13 Angstrom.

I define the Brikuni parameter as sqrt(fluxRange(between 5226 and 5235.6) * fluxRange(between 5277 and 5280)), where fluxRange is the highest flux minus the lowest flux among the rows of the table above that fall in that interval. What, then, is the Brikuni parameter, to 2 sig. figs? 0.021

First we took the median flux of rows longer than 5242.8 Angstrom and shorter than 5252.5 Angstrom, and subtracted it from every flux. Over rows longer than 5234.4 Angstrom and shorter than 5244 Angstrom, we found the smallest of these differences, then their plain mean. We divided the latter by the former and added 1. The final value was 2.9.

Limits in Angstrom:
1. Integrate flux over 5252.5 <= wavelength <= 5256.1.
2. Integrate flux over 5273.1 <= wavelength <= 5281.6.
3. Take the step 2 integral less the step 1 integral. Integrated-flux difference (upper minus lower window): 2.7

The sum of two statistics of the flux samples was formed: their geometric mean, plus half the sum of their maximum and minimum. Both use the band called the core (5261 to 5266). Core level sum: 1.19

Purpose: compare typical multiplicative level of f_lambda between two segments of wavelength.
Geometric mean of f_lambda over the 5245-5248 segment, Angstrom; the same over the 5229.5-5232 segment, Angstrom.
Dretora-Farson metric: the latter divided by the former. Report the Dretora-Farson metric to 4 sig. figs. 1.087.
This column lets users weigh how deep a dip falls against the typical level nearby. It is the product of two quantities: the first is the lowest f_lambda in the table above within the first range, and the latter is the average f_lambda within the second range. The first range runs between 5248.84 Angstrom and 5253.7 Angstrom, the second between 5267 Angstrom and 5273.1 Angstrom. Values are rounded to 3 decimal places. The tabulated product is 0.344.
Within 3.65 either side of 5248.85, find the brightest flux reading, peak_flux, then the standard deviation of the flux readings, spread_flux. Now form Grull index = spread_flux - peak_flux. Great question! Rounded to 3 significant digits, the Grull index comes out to -0.581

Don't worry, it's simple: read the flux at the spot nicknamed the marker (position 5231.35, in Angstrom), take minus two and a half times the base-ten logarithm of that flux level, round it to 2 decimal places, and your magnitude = 0.51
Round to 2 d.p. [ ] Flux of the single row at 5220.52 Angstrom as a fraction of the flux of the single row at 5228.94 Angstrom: 0.93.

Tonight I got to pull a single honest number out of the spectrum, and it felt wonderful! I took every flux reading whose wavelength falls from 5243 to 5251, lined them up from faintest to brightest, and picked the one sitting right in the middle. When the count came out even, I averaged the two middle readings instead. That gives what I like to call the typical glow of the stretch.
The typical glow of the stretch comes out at 0.581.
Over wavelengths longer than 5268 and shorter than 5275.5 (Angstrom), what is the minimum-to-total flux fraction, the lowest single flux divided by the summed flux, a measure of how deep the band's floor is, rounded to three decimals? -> 0.165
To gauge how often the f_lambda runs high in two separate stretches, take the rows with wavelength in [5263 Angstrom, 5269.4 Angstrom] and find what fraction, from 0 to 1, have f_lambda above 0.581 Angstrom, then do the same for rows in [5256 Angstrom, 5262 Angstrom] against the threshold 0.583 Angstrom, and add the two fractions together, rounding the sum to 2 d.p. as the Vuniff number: 1.20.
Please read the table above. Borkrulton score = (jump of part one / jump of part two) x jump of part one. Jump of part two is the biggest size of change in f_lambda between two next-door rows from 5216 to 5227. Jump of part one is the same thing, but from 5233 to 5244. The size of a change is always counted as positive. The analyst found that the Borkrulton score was 0.010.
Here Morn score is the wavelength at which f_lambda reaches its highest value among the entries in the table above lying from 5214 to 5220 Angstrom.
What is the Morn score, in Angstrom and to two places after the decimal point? 5214.52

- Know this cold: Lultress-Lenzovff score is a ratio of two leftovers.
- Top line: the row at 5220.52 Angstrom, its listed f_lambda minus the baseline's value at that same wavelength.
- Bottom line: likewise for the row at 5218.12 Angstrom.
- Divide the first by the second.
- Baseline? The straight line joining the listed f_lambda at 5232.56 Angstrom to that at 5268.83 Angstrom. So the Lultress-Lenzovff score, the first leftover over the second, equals 1.0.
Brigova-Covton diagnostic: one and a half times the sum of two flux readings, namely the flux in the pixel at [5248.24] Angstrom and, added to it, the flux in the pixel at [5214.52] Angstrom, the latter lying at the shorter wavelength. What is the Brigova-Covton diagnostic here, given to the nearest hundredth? 1.80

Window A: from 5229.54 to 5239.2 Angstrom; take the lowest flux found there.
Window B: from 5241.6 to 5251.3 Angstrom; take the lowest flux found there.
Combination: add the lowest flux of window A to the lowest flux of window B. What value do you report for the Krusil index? 1.19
